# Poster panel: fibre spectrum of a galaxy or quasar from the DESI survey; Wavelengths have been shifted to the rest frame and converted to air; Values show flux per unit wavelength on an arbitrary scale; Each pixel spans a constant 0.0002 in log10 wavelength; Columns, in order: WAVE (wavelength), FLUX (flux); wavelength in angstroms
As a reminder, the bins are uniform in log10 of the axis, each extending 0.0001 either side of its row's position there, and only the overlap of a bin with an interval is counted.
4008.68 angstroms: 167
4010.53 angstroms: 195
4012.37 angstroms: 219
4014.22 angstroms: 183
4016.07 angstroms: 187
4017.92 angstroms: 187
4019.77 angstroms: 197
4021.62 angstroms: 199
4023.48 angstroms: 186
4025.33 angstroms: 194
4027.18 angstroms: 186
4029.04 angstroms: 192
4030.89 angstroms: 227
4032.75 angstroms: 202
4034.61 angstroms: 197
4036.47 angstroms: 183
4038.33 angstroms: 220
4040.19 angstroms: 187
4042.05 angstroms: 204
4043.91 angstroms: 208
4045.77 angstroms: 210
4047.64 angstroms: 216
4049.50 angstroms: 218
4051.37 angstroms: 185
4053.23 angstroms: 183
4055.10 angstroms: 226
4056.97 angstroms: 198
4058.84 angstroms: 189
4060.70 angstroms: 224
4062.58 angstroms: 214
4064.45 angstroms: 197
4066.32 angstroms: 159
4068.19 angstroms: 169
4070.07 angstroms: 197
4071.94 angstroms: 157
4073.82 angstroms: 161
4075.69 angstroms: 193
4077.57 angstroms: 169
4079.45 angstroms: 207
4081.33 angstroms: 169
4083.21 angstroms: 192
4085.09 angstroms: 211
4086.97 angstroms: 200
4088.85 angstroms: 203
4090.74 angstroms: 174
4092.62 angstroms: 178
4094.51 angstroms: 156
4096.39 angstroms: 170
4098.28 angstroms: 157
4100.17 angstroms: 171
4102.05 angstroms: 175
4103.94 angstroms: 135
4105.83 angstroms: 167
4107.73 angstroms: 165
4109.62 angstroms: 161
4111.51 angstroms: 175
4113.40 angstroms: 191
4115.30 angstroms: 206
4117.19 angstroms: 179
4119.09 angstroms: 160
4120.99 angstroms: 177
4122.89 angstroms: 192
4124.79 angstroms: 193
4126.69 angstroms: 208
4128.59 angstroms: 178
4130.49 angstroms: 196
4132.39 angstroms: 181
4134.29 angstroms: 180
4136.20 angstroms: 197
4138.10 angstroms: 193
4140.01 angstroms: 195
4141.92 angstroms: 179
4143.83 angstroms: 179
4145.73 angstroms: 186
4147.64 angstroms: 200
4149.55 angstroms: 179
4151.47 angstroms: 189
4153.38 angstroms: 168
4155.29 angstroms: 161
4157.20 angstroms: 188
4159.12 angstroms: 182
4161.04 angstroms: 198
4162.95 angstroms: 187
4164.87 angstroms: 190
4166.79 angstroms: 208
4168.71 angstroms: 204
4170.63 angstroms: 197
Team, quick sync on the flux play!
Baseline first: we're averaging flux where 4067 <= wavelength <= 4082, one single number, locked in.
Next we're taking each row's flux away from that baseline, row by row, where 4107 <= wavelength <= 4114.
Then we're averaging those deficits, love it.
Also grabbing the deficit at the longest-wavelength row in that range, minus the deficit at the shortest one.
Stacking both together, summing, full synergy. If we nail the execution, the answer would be -21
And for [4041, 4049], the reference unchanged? -44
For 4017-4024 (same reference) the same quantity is -14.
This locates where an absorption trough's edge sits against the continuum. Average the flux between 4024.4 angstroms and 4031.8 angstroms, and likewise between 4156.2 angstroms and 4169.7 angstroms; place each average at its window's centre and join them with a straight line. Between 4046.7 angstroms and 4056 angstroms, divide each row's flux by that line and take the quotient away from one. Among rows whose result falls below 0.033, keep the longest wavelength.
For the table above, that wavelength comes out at 4055.10 angstroms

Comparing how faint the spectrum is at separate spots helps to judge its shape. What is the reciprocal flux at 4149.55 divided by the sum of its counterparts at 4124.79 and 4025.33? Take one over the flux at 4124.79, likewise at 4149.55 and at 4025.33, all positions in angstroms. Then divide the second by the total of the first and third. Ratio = 0.54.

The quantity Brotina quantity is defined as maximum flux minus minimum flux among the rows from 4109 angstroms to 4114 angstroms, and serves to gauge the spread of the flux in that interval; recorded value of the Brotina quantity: 30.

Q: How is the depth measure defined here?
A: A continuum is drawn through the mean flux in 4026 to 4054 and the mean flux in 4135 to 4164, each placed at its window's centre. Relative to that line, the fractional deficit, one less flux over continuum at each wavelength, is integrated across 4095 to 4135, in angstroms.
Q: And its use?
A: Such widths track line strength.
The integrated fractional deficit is 2.8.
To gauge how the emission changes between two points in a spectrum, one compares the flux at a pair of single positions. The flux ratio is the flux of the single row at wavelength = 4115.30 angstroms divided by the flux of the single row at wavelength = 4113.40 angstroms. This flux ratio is 1.08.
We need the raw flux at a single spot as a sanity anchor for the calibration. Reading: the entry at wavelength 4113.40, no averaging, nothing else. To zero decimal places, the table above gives 191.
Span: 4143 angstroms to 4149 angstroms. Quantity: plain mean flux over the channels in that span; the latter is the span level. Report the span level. 188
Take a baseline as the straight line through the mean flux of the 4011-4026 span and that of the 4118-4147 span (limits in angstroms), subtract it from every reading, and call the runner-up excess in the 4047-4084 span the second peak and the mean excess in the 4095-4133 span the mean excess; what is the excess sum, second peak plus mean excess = 22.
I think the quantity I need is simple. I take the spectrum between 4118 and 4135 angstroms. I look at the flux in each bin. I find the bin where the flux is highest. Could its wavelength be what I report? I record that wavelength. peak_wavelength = 4126.69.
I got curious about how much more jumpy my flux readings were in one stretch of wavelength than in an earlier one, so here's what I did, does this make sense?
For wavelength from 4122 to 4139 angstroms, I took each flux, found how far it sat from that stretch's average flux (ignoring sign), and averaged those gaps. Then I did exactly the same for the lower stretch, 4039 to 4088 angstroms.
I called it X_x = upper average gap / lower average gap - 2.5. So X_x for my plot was -2.05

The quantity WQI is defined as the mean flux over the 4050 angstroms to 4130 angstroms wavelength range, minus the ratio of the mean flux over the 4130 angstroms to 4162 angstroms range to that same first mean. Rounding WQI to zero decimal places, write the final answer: 182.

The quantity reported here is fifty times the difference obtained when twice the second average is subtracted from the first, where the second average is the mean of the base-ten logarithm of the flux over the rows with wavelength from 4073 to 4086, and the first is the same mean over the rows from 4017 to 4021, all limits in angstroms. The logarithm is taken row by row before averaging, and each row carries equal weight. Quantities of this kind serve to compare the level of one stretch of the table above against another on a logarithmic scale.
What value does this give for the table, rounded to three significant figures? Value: -113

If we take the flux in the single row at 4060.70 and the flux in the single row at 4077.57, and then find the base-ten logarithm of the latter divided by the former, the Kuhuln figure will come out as -0.12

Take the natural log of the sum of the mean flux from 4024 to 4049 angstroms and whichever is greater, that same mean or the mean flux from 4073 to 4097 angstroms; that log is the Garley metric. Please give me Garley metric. 6.00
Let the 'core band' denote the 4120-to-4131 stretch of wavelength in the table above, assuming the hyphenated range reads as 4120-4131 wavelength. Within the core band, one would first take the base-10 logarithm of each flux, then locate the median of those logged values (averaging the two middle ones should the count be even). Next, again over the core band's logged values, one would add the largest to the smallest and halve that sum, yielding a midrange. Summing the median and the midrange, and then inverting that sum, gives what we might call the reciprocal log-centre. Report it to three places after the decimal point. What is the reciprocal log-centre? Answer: 0.219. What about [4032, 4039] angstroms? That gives 0.217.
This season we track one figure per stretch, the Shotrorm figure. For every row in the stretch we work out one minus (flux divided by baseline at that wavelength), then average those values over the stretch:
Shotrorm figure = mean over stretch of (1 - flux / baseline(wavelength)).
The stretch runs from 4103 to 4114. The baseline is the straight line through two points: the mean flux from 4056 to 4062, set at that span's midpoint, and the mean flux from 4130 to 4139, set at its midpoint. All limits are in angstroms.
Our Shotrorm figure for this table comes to 0.15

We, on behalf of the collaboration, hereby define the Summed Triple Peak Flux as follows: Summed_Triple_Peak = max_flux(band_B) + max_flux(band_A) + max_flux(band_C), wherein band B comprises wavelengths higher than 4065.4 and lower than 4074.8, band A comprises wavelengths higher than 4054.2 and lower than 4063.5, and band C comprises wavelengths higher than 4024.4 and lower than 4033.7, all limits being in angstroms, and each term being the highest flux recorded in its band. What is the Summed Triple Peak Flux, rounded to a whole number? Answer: 650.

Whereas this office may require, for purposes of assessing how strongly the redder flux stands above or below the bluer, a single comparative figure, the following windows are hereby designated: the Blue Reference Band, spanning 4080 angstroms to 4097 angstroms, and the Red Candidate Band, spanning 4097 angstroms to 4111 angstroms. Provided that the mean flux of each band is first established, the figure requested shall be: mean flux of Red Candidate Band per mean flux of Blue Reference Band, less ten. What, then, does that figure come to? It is -9.12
